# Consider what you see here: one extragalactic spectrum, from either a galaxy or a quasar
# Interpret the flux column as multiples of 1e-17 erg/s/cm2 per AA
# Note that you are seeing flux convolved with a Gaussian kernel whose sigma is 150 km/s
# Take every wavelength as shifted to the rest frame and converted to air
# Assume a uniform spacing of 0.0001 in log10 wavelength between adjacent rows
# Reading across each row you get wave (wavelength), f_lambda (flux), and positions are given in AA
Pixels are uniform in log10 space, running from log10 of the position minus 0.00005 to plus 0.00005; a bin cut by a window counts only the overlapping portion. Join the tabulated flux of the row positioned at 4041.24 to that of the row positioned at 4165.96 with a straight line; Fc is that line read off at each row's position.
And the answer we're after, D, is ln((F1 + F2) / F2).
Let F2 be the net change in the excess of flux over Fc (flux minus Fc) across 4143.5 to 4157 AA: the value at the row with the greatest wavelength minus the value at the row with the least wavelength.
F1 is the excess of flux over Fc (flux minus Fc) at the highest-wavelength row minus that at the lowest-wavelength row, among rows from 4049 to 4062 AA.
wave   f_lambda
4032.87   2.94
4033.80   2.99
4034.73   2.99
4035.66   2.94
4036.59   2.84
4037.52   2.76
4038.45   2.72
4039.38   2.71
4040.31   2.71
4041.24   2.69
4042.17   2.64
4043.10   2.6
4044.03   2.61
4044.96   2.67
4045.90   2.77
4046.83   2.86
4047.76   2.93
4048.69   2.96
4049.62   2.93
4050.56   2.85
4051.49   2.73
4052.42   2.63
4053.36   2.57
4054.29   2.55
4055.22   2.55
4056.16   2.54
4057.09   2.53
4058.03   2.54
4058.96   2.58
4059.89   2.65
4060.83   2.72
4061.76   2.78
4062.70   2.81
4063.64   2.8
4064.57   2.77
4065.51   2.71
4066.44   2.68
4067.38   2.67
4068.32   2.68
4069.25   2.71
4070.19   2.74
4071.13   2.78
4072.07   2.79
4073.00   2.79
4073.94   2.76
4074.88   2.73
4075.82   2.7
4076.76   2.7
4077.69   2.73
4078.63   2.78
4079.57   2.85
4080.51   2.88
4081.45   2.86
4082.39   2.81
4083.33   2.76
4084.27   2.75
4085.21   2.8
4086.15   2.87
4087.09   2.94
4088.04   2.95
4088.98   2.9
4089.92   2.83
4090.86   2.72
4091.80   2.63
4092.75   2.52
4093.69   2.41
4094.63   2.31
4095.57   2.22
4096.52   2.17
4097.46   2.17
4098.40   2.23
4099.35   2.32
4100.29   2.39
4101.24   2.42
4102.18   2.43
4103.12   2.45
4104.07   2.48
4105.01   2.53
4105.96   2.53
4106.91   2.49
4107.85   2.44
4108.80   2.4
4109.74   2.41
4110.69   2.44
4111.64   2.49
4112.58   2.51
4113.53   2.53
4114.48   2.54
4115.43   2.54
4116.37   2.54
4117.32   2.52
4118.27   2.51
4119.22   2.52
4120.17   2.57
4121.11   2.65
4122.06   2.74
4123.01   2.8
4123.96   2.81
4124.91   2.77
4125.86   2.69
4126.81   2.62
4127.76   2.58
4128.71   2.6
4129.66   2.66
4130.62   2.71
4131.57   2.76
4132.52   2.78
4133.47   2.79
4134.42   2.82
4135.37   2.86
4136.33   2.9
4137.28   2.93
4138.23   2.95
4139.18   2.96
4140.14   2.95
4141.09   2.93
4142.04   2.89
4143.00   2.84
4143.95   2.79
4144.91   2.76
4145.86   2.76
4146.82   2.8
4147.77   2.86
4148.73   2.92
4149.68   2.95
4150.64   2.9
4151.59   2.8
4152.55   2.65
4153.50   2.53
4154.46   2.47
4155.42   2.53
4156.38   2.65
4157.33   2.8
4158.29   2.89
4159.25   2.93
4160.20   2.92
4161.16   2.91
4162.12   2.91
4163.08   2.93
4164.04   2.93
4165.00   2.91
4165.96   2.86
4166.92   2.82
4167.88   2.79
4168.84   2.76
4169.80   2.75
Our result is 0.72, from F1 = -0.17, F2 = -0.16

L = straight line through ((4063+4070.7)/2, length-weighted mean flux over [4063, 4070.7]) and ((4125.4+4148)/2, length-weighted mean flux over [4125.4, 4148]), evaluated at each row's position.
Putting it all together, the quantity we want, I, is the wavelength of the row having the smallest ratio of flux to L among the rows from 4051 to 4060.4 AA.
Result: 4057.09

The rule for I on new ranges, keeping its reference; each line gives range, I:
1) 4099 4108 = 4099.35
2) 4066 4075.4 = 4067.38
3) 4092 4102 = 4097.46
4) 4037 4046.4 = 4043.10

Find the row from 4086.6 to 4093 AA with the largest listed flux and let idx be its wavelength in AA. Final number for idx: 4088.04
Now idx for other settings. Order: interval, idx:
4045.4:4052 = 4048.69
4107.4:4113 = 4112.58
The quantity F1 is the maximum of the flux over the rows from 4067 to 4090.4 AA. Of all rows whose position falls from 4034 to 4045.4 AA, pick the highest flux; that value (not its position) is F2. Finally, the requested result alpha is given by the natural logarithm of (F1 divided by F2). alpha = -0.01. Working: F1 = 2.95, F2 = 2.99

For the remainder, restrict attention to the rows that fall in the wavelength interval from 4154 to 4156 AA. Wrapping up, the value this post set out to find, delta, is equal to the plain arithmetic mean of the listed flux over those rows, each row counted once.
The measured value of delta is 2.50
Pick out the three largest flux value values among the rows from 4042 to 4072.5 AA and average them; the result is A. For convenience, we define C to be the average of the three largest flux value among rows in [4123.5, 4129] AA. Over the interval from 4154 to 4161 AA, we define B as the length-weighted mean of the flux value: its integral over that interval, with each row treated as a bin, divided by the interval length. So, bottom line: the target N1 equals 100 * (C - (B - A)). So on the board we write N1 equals 295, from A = 2.94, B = 2.75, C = 2.76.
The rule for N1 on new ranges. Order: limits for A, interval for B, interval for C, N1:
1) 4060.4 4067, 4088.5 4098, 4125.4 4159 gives 326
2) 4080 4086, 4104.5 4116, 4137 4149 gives 331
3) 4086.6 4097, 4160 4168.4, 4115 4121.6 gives 264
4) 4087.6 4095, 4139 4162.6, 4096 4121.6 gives 267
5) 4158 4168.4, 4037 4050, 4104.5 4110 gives 269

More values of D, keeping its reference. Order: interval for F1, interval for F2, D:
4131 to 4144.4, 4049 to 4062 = -0.08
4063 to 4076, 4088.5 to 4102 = 0.21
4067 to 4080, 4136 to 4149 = 3.98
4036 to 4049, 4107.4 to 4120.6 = 0.65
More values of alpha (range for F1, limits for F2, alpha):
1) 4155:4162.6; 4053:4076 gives 0.04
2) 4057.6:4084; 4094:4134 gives 0.02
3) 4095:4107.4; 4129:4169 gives -0.16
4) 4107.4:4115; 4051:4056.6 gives -0.07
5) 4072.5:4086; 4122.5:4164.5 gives -0.03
